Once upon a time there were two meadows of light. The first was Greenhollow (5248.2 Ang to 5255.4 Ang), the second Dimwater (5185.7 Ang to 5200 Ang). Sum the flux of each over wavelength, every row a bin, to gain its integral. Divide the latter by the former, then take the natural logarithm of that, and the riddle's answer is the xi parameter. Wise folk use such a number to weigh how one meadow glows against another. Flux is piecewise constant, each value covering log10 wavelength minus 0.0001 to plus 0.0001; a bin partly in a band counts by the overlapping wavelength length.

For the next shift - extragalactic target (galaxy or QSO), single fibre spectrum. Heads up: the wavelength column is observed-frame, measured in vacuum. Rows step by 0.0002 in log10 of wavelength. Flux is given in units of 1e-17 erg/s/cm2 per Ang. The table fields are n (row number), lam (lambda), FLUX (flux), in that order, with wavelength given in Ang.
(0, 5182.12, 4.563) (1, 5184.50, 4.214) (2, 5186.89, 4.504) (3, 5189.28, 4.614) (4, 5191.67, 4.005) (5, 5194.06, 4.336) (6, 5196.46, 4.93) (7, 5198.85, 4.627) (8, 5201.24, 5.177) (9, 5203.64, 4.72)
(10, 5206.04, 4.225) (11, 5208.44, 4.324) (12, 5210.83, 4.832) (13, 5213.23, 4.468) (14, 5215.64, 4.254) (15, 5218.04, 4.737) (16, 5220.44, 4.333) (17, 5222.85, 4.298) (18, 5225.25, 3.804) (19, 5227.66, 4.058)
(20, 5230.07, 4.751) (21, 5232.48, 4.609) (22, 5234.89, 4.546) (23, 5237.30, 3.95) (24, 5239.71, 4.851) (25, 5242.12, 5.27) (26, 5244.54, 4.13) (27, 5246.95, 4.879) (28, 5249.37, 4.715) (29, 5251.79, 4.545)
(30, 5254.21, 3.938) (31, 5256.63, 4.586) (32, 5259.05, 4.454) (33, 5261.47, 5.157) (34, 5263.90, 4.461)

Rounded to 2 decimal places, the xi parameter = 0.71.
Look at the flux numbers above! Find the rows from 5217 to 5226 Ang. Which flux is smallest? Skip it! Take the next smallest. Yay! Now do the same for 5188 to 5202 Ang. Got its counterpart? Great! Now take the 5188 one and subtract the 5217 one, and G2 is 0.038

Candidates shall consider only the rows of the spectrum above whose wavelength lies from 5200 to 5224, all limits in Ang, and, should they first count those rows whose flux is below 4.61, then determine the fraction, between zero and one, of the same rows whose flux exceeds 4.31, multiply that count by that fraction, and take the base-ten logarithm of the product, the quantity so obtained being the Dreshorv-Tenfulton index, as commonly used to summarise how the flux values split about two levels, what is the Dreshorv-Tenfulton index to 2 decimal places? 0.62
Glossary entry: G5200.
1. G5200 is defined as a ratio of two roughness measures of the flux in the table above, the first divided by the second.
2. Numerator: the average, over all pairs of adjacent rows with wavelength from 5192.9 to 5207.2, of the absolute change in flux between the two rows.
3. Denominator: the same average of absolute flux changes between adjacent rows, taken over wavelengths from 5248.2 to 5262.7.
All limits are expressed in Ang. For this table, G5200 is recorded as 1.1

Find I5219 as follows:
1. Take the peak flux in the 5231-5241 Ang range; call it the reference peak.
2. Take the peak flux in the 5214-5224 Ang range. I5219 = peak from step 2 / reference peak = 0.98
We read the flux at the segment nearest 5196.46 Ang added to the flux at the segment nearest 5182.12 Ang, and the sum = 9.5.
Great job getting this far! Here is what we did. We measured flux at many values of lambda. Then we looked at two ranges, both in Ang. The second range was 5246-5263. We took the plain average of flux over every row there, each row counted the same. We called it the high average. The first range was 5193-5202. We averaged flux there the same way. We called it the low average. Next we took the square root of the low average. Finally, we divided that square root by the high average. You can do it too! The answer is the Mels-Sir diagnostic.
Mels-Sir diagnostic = 0.474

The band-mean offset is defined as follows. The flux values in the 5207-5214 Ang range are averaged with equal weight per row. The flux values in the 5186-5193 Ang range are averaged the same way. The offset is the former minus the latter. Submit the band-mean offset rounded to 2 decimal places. 0.17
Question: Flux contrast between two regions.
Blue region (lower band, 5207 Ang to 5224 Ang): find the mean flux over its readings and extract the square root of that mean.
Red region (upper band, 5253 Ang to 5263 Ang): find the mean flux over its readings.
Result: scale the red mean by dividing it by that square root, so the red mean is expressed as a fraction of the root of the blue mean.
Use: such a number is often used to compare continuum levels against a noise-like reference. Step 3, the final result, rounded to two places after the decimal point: 2.15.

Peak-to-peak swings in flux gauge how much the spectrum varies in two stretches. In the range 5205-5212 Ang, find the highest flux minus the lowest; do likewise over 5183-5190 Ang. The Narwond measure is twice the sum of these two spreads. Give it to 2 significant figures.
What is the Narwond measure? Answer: 2.0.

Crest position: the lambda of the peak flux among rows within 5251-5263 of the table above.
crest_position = 5261.47 Ang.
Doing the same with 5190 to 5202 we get 5201.24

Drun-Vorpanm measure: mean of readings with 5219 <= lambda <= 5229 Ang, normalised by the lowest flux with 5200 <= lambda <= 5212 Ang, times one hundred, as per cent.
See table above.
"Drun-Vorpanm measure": 98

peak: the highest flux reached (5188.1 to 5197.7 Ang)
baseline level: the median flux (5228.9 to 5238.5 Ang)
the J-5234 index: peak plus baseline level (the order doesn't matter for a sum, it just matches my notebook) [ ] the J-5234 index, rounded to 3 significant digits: 9.51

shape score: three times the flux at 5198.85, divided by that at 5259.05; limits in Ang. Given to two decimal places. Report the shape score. 3.12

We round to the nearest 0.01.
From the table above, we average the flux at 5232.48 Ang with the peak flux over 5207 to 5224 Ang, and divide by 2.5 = 1.89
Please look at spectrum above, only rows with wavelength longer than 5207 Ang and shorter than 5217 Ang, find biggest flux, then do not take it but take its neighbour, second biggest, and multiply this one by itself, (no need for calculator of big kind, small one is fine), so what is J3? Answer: 20.0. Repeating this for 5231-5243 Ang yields 23.5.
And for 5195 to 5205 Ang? 24.3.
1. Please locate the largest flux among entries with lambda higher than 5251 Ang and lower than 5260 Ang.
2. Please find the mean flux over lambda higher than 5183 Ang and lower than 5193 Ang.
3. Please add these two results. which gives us 8.9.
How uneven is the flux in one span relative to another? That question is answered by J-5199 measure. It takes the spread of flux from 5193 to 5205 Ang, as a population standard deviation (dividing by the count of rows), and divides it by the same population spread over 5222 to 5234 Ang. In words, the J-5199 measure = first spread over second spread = 0.82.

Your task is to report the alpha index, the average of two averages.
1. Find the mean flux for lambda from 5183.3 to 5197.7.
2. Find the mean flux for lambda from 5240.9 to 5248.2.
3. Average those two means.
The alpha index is 4.60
